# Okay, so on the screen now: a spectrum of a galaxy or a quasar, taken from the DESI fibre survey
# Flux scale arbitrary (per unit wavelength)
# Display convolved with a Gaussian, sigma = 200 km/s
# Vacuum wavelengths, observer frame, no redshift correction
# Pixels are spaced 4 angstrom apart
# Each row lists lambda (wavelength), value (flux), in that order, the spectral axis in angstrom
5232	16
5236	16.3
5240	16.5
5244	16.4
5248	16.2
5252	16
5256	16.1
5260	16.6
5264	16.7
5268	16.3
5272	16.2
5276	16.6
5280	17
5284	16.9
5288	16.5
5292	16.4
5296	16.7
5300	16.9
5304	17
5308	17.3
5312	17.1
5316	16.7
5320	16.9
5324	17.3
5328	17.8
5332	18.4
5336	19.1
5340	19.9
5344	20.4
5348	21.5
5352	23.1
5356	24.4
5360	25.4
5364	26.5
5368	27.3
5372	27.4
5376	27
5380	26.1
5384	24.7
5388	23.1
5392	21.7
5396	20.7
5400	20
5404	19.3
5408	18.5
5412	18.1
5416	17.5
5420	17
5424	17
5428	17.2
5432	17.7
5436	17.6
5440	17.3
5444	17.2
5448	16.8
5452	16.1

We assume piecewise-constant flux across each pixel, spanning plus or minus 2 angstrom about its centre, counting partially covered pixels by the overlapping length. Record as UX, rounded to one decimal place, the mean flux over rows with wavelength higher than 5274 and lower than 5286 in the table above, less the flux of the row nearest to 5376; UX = -10.2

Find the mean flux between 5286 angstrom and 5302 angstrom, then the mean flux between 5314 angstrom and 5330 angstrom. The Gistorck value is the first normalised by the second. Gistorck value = 0.97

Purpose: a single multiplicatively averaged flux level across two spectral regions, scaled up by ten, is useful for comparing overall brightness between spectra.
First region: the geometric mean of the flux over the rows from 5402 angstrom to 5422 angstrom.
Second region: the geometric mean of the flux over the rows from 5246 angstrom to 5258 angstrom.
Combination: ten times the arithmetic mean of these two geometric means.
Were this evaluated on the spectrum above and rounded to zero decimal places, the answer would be 171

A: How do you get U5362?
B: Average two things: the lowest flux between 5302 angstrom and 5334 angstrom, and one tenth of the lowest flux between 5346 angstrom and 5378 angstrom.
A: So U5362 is 9.4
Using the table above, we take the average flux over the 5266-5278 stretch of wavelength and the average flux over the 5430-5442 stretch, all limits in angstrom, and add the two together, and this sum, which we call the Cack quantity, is 33.9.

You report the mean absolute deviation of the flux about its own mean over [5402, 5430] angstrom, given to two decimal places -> 0.71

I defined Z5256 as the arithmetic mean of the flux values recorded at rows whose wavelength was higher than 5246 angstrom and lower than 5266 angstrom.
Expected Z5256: 16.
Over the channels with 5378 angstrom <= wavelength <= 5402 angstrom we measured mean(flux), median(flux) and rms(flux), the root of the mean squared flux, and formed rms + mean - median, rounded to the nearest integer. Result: 23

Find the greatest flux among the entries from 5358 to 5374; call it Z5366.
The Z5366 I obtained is 27.4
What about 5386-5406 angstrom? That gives 23.1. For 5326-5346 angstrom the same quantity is 20.4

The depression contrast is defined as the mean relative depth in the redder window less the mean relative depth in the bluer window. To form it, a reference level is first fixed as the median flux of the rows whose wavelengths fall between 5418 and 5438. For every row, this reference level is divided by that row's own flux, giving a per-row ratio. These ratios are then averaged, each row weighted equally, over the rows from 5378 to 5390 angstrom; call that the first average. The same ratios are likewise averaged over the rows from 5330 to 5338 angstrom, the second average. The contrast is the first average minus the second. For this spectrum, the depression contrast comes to -0.2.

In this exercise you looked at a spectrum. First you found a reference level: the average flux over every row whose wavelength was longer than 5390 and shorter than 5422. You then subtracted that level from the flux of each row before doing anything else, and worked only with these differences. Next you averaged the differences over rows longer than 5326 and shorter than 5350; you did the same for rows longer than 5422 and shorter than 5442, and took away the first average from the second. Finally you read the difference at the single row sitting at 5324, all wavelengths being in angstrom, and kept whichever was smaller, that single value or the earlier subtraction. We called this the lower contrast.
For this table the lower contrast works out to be -2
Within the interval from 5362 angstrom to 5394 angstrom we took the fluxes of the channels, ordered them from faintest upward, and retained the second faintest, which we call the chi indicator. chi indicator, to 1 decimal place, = 23.1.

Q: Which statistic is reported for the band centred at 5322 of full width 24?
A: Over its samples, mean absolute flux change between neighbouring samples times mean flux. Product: 7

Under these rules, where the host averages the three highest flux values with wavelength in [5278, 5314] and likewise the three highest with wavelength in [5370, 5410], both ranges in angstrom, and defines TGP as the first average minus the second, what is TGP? -10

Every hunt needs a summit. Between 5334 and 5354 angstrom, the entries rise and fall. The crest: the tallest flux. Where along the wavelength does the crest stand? 5352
